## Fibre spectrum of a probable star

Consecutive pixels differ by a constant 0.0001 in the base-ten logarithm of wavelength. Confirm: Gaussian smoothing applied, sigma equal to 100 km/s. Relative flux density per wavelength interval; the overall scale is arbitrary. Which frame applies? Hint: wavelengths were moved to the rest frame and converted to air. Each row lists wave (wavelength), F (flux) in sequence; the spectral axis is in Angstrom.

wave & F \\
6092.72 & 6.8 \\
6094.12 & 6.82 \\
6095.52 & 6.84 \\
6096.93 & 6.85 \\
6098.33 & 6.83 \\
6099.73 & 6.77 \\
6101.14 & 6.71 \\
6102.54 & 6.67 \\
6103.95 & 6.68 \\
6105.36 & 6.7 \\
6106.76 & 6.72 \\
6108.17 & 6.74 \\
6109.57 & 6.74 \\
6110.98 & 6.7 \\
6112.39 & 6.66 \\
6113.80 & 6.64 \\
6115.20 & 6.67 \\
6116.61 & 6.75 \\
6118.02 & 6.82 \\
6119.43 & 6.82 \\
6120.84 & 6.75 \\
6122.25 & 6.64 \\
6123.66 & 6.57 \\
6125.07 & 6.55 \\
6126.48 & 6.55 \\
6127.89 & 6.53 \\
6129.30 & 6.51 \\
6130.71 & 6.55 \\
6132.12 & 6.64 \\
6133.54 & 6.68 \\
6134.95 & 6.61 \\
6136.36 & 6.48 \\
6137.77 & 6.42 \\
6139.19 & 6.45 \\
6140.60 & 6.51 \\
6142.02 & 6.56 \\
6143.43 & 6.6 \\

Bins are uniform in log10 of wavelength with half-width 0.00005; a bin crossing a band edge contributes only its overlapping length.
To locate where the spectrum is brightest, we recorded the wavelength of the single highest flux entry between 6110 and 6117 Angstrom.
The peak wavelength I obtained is 6116.61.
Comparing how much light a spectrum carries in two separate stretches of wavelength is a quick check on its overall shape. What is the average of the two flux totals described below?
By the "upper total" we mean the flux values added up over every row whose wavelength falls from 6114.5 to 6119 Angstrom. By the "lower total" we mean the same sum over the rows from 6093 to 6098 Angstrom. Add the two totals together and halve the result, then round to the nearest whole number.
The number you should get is 20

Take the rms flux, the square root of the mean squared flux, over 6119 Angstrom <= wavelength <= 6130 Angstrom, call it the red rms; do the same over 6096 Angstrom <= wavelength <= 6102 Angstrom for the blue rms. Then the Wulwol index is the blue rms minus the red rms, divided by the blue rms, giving 0.026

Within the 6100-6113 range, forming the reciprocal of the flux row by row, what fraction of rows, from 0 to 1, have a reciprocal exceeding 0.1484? 0.78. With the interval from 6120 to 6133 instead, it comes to 0.89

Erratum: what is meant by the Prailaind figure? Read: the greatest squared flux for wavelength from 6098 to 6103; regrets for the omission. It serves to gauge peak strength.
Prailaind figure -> 46.6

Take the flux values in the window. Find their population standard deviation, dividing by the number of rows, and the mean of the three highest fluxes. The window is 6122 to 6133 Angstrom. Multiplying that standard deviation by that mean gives 0.30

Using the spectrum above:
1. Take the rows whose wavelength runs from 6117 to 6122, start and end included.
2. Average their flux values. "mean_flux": 6.8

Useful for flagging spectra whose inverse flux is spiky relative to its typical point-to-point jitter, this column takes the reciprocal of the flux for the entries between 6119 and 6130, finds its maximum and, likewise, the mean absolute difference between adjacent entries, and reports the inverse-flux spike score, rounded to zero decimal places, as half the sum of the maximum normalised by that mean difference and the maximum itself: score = 77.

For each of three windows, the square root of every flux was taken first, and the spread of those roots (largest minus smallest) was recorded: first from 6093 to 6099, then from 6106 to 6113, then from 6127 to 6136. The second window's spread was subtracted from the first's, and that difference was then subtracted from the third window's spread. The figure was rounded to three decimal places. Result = 0.043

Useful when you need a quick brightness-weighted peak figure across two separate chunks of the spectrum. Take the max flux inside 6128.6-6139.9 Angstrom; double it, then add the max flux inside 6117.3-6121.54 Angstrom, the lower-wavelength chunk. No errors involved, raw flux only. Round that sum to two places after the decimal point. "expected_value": 20.18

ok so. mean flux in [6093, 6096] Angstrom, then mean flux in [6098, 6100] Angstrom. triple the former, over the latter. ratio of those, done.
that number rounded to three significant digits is 3.01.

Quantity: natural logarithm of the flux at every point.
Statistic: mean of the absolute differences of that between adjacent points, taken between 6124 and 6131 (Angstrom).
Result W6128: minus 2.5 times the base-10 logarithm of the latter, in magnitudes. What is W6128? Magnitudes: 6.28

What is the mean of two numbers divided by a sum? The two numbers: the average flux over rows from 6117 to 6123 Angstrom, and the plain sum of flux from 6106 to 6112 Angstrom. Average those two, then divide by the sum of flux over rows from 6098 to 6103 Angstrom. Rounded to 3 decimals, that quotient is 0.624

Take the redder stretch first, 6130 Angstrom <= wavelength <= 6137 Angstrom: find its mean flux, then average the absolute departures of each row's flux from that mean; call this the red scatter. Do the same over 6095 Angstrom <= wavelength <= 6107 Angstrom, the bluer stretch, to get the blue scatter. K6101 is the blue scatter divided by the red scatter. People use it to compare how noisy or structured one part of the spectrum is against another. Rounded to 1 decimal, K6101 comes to 1.0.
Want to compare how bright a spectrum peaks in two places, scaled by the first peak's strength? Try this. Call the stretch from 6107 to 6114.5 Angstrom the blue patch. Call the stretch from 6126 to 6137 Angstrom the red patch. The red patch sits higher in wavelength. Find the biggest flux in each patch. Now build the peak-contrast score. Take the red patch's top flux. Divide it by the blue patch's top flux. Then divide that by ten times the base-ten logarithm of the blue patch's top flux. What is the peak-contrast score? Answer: 0.120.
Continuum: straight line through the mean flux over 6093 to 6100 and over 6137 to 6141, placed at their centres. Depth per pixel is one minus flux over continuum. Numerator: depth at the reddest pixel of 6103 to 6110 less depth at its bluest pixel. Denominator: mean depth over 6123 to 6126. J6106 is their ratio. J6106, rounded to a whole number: -4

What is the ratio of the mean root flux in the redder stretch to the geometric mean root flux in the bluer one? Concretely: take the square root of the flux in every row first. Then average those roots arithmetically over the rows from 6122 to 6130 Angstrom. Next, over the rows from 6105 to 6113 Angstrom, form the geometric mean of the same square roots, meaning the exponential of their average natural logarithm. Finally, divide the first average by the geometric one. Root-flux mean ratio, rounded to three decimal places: 0.989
